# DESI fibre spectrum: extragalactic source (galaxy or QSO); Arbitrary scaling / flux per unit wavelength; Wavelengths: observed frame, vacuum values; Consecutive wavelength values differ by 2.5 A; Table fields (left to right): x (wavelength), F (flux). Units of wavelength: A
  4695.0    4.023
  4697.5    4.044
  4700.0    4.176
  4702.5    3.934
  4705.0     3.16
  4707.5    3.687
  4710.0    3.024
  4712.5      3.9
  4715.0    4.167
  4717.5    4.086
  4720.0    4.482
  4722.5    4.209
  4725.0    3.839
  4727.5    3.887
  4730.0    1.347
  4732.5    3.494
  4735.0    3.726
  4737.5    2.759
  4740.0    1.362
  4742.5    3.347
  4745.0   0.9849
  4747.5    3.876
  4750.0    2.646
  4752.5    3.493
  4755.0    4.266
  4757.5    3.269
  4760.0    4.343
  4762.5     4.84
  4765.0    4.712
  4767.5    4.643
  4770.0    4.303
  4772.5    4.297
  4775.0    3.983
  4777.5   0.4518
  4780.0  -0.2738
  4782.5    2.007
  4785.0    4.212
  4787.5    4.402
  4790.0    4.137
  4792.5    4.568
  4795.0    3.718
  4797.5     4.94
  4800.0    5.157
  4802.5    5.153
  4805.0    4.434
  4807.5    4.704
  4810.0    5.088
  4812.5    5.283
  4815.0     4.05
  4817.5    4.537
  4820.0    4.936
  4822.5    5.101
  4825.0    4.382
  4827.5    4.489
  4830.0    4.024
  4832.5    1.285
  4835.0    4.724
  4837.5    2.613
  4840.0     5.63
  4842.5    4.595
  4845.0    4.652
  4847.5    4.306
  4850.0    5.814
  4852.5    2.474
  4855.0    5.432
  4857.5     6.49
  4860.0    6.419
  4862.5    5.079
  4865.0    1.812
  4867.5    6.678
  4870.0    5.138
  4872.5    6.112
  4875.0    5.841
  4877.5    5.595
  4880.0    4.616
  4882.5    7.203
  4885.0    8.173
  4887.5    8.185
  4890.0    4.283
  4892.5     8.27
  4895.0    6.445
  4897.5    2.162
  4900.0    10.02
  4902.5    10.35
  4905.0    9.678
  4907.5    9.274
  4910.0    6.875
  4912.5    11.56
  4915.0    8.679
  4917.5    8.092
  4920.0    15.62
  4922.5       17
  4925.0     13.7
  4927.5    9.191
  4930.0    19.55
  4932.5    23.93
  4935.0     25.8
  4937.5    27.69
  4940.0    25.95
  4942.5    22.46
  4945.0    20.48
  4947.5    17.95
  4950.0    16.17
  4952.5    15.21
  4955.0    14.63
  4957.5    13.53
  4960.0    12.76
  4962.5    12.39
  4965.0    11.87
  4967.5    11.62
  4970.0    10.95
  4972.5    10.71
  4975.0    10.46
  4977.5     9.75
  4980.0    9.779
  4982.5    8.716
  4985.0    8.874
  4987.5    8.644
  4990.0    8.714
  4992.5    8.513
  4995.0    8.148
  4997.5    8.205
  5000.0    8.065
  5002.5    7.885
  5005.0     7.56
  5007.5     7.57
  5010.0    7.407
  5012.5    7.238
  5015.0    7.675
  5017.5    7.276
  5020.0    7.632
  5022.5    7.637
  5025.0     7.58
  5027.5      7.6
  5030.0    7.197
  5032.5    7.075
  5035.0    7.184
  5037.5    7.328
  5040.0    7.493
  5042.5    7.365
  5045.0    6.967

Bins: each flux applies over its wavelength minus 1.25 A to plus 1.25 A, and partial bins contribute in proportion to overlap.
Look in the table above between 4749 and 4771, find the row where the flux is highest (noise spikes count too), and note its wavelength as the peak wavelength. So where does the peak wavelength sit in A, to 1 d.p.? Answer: 4762.5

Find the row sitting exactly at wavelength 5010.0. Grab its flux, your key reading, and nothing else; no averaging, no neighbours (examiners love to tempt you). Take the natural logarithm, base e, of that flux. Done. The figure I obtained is 2.00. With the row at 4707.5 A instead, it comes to 1.30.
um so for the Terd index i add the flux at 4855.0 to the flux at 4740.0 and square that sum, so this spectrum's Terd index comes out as 46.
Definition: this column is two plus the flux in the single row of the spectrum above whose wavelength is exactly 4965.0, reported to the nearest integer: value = 14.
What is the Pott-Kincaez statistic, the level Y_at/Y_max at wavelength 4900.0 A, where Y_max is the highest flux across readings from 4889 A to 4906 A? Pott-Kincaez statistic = 1.0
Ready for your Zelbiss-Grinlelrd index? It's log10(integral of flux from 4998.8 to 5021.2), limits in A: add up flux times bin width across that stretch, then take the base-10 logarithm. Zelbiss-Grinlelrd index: 2.2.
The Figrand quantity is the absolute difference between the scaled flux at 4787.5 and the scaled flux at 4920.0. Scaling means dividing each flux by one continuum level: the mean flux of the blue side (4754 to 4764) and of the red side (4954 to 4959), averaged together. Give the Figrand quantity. 1.2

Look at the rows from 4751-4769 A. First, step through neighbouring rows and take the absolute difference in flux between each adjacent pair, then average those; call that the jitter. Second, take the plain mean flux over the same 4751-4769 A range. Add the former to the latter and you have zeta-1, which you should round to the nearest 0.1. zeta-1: 4.8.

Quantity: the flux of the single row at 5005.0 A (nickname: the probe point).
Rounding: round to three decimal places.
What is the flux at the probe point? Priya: 7.560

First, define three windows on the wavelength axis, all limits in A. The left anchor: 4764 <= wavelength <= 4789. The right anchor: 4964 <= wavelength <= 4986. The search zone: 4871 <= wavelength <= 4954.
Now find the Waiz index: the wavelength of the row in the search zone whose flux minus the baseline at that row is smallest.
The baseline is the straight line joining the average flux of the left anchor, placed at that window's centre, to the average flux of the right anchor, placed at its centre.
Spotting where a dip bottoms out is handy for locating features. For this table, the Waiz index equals 4897.5 A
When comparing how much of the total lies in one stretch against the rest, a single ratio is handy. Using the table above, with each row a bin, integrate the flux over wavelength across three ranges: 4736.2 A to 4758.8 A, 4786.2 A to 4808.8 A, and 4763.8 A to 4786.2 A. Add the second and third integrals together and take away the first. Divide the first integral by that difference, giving 0.60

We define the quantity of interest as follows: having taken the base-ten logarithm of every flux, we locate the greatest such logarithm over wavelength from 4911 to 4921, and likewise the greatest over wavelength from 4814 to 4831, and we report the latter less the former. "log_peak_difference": -0.5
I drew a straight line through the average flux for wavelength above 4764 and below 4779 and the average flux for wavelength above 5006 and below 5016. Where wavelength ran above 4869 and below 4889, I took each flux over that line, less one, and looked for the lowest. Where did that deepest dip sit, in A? 4880.0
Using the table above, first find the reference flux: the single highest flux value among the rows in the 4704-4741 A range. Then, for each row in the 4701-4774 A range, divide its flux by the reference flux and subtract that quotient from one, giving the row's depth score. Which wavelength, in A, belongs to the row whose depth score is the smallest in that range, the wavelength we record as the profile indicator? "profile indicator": 4762.5 A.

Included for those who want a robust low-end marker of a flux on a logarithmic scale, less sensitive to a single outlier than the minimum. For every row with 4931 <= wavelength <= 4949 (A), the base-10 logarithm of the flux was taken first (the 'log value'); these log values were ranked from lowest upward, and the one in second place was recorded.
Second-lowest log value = 1.31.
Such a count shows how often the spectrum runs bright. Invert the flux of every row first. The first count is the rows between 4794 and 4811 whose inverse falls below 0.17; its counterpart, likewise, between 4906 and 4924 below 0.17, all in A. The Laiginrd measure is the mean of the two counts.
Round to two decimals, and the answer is 3.50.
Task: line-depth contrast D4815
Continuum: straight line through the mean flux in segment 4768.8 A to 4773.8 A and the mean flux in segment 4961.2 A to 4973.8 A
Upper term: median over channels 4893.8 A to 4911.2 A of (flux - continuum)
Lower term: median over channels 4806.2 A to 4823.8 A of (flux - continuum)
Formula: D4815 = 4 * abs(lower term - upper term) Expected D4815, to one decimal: 4.2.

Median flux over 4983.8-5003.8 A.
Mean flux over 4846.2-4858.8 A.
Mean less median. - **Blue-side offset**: -3.5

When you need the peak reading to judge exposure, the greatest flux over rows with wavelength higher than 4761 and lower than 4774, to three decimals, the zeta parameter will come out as 4.840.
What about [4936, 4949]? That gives 27.690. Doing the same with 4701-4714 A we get 3.934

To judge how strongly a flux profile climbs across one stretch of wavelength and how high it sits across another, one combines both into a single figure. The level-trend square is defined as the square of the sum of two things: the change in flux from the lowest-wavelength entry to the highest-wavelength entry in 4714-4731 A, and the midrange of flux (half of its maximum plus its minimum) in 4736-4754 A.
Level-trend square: 0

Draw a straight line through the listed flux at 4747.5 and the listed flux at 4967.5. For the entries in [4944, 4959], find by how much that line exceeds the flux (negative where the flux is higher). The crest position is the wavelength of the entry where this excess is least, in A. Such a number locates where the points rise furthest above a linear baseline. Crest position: 4945.0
